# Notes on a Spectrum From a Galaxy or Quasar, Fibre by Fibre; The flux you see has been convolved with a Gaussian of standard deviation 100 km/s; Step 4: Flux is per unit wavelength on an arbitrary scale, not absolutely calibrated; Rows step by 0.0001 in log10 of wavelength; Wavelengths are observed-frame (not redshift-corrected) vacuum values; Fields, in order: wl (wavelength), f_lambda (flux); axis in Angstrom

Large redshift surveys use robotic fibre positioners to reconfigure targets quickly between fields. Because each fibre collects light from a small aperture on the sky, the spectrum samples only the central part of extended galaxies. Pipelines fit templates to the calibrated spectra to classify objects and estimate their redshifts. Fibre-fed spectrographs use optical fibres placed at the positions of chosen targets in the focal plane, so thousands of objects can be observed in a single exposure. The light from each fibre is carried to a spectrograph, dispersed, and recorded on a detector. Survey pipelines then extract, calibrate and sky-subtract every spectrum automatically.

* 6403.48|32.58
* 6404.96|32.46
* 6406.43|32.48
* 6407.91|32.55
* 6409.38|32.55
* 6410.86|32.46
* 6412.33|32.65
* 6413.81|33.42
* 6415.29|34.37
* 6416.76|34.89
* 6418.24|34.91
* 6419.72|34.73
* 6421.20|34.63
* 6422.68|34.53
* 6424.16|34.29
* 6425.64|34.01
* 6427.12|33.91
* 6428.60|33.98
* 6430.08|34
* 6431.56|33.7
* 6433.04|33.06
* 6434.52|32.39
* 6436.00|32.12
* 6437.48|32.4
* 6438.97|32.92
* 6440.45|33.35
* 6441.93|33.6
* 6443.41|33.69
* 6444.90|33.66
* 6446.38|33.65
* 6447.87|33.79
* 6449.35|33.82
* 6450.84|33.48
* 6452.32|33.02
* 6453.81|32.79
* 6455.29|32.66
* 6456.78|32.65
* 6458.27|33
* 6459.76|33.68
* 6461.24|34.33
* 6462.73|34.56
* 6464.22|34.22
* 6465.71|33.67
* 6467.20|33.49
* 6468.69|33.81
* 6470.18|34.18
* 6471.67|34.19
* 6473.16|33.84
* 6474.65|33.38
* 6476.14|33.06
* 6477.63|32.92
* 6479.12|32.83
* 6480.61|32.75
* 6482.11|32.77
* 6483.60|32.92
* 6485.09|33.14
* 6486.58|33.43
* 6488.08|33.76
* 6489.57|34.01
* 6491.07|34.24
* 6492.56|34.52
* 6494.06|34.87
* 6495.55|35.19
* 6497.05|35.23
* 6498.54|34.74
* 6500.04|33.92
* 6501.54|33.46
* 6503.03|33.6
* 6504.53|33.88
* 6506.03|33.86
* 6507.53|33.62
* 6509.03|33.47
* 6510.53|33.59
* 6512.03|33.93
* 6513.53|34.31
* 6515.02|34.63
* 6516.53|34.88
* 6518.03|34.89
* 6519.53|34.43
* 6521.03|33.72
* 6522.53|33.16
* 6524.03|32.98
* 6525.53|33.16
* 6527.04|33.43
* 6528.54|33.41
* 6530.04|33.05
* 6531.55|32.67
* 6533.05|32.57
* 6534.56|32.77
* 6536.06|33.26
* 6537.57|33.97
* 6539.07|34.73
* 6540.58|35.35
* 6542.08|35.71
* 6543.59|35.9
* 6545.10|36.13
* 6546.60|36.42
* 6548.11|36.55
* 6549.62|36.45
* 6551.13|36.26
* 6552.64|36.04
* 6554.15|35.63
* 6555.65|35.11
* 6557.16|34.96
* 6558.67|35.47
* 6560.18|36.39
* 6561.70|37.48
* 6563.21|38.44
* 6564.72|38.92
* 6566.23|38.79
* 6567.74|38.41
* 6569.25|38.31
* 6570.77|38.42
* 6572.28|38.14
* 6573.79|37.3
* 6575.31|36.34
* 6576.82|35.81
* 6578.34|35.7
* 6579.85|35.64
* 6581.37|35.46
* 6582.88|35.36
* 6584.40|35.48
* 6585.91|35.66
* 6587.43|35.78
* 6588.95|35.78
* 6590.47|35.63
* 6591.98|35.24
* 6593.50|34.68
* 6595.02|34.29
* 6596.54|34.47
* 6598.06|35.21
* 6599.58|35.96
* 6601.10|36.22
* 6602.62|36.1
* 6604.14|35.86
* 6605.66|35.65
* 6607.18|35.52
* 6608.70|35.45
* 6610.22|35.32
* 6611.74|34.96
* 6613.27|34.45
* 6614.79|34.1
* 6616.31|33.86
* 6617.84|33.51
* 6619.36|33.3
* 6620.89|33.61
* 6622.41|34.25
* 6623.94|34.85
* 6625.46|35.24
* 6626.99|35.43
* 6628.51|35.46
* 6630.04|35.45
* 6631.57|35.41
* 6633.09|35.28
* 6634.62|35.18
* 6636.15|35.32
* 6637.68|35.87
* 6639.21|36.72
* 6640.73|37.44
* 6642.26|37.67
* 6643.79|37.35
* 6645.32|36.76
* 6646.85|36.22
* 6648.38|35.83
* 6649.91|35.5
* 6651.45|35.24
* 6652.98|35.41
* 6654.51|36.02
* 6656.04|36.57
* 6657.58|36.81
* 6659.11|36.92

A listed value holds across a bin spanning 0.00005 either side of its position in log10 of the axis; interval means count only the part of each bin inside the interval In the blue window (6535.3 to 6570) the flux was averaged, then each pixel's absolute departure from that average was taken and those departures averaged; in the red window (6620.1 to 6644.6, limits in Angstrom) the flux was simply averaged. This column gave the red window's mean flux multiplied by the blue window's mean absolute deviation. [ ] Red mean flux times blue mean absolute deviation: 41.1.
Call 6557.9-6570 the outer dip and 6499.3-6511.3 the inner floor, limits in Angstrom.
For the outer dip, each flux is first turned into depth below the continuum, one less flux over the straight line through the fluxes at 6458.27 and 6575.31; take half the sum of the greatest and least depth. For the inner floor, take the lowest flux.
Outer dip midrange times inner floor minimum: -1.2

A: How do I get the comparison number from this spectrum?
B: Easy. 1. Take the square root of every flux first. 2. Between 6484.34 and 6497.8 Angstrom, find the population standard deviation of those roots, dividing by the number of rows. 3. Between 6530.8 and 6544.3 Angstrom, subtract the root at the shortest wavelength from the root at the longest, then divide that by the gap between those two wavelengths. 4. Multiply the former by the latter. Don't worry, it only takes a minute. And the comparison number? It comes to 0.0014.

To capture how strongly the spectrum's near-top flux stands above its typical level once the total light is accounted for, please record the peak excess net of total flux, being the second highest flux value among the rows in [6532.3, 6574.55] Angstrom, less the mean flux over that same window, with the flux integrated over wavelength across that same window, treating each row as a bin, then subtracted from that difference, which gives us -1527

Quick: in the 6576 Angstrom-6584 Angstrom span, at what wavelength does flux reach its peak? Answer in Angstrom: 6576.82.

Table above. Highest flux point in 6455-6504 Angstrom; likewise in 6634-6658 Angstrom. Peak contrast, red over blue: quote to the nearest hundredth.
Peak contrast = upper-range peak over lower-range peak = 1.07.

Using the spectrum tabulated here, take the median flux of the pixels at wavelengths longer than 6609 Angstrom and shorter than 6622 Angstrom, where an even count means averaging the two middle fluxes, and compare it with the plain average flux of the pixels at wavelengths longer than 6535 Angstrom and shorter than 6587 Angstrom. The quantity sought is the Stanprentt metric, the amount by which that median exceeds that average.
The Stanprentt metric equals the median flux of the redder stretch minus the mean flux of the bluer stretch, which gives -2.3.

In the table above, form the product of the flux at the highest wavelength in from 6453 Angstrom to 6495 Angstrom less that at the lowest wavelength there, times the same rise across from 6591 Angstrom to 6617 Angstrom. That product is -2.9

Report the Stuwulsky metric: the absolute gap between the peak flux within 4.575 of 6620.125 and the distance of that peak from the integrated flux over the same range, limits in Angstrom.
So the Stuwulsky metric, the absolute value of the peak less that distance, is 240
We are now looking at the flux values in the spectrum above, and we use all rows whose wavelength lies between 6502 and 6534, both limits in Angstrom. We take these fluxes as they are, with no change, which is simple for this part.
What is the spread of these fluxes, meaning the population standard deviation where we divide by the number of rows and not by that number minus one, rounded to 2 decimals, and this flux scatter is 0.65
